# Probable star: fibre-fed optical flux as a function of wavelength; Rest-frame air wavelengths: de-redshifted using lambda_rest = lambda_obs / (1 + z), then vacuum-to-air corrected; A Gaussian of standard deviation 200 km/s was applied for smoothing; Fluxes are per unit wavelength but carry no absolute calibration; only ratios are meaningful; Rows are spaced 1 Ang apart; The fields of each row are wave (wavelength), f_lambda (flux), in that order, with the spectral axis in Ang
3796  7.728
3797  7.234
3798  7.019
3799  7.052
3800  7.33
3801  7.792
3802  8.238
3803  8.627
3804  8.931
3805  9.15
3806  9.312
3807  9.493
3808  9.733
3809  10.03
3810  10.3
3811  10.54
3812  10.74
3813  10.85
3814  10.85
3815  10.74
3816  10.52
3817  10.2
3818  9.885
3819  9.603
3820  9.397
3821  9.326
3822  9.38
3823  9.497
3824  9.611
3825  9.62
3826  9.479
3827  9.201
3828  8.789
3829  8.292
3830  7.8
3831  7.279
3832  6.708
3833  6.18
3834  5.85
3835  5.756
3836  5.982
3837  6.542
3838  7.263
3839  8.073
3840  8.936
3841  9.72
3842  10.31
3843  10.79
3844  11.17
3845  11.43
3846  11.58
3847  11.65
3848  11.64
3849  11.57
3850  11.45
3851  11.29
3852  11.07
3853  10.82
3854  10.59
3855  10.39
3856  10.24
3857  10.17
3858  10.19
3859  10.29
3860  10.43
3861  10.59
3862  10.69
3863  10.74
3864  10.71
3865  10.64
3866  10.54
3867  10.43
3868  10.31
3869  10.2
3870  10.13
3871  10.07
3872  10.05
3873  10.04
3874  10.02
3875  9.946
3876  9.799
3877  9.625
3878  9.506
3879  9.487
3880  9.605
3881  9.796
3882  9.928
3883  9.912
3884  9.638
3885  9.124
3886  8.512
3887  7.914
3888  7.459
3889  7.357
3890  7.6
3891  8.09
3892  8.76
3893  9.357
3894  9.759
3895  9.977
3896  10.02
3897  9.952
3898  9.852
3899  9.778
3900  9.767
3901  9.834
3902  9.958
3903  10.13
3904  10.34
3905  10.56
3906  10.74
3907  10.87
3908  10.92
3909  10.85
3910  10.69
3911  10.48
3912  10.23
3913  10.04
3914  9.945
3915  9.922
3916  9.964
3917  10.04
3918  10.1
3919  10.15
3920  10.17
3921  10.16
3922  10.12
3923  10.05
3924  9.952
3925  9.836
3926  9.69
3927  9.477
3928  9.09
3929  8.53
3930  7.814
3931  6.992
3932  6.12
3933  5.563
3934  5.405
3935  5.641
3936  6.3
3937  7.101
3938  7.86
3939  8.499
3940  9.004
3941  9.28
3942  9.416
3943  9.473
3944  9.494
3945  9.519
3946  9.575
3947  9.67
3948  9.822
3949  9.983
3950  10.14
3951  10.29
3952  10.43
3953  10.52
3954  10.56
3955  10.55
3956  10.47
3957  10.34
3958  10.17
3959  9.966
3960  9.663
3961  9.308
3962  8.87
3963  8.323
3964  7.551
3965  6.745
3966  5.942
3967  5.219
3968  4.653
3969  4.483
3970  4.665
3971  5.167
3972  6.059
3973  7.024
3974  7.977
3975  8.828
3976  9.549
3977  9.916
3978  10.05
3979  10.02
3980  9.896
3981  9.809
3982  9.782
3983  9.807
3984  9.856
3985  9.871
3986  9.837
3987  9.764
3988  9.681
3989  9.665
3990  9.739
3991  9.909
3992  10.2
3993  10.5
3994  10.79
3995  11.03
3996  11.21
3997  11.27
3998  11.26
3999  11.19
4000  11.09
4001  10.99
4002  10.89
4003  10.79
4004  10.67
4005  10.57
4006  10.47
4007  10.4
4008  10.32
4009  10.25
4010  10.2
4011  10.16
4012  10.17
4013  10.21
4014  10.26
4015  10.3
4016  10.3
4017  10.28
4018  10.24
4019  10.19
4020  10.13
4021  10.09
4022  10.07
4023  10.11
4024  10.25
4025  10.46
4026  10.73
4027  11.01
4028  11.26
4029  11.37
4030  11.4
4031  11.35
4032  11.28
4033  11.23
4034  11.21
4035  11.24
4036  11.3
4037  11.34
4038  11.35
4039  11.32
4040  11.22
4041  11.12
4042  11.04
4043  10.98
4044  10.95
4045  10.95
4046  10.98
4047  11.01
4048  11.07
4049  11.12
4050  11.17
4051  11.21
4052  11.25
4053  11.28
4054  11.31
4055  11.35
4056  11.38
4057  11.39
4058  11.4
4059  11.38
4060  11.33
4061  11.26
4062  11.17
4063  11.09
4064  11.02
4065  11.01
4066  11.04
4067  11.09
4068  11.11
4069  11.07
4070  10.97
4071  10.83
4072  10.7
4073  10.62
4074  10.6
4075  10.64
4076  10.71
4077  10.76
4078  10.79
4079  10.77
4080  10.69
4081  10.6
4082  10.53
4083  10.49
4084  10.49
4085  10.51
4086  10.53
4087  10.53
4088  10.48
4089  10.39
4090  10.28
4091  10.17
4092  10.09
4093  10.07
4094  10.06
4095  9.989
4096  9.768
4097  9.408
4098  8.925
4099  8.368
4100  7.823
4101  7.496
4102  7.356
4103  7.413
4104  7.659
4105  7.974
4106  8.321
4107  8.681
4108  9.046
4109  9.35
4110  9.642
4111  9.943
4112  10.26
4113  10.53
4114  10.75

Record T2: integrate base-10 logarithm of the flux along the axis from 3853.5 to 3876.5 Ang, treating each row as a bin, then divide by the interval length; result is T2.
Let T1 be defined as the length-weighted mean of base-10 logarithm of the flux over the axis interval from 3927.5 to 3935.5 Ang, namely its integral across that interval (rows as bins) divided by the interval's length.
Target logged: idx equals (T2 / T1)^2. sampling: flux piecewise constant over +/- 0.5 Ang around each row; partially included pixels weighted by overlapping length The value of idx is 1.49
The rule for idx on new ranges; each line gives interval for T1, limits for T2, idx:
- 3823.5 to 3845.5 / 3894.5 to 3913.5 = 1.22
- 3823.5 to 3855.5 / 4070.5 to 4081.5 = 1.16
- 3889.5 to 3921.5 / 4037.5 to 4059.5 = 1.11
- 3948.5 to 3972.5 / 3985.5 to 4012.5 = 1.28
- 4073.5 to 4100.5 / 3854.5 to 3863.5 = 1.02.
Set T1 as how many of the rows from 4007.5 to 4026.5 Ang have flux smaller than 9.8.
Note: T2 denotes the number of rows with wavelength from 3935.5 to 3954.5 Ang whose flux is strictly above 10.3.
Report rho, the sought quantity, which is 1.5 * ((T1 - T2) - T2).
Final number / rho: -9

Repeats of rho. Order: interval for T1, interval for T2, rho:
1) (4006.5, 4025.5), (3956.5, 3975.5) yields -3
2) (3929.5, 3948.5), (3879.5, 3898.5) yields 27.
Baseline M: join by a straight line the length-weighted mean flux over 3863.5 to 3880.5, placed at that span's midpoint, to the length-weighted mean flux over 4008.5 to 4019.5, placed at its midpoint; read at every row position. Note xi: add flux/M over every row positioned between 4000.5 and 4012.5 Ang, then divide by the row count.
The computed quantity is 1.03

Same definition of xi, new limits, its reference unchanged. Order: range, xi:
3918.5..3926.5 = 0.99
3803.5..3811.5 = 0.97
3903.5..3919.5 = 1.03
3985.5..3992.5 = 0.96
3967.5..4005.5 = 0.92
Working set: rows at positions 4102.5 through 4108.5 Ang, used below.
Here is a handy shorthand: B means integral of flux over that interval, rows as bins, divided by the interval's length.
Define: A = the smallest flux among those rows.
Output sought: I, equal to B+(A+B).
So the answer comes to 23.8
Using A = 7.413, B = 8.2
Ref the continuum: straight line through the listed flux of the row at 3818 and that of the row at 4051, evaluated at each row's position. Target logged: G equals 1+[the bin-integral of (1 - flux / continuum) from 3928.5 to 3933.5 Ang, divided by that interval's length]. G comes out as 1.33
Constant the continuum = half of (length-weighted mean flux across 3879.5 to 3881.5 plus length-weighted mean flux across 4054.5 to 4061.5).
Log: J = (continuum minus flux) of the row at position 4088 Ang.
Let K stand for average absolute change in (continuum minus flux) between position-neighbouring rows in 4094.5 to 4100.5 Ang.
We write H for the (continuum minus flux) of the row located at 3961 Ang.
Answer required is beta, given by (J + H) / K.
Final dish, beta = 3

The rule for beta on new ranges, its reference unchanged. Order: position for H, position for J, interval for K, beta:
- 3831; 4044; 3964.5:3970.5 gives 6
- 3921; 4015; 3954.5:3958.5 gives 5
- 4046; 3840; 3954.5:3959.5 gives 8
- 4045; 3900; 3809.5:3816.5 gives 2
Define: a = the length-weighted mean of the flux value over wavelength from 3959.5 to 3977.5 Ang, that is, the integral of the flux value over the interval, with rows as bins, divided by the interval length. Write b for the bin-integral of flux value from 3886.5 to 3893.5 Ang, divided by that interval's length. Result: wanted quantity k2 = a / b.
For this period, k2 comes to 0.89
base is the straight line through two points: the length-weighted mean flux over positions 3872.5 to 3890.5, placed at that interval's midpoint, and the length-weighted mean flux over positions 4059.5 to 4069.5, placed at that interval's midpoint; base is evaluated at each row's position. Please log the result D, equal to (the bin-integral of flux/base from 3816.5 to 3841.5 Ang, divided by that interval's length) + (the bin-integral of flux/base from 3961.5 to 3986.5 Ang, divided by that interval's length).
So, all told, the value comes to 1.8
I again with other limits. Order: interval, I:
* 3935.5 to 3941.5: 22.3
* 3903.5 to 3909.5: 31.8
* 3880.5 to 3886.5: 27.5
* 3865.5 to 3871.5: 30.6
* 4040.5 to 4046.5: 33.0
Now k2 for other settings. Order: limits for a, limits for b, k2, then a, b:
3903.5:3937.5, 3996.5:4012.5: 0.87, 9.2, 10.7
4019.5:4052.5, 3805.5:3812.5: 1.10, 11.0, 10.0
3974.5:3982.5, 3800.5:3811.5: 1.05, 9.7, 9.3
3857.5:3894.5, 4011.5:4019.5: 0.94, 9.7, 10.2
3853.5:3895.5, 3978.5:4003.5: 0.94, 9.7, 10.4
